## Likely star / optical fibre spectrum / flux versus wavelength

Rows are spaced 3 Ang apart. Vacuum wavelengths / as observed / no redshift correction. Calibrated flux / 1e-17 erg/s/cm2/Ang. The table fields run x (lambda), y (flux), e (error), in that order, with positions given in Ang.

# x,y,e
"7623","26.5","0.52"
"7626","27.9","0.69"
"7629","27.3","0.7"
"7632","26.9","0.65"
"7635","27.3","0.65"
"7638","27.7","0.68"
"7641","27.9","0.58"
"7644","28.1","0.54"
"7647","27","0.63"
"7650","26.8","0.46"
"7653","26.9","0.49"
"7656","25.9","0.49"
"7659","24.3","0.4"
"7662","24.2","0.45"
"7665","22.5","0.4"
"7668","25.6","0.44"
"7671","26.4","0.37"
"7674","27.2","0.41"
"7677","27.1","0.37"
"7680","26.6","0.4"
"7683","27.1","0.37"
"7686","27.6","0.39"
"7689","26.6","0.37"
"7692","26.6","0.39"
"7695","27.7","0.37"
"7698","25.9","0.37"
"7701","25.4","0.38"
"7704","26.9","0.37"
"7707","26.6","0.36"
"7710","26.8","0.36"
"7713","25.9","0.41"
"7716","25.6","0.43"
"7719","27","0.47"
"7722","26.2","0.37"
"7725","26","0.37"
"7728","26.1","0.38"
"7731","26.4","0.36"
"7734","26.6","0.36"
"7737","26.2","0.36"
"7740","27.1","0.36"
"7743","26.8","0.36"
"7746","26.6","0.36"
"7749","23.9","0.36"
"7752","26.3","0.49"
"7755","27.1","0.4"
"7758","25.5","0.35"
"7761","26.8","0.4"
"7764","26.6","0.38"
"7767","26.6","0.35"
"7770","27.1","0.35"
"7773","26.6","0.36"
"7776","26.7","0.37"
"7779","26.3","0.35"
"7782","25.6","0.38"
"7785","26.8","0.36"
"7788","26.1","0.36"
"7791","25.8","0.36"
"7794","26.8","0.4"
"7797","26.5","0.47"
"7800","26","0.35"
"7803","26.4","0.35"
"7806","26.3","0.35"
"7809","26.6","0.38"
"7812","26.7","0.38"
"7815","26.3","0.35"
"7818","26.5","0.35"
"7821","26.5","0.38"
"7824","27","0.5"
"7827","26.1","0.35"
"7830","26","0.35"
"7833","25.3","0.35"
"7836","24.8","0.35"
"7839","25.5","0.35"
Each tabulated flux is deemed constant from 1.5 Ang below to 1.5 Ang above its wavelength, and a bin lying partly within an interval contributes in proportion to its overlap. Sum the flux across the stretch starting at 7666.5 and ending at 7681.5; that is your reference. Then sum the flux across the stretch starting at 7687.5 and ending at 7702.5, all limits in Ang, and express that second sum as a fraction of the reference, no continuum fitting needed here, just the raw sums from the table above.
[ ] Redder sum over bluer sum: 0.99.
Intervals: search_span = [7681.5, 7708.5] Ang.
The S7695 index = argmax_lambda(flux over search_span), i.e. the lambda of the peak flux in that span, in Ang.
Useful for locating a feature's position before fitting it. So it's 7695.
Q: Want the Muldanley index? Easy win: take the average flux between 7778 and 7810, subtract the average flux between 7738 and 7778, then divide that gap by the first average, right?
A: -0.006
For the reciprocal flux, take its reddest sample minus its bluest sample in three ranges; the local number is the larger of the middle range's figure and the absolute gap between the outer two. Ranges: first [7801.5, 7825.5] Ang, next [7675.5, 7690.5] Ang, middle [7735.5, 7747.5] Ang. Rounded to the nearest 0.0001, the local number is 0.0015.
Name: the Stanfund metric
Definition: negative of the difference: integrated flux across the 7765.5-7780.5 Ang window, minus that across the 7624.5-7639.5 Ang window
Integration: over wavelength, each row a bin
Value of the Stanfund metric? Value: 11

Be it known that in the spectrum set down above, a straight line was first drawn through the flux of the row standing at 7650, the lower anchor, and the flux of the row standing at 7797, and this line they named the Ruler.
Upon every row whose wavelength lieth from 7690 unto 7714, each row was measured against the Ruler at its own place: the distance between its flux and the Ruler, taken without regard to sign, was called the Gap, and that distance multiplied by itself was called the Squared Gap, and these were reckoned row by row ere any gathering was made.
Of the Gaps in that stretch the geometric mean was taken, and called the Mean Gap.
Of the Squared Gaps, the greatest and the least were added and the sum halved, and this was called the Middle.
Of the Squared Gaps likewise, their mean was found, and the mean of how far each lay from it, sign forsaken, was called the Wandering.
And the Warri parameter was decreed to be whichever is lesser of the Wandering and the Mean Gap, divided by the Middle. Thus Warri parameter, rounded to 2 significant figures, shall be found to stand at 0.41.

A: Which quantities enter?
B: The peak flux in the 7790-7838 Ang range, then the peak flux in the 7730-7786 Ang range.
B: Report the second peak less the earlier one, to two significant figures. 0.10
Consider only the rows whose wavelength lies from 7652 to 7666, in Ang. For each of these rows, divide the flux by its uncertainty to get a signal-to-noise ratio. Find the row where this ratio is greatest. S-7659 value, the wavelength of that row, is 7659 Ang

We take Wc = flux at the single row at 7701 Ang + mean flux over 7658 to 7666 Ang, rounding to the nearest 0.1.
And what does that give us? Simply 49.1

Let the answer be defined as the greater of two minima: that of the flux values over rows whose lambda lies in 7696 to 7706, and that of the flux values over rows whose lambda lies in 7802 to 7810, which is 26.3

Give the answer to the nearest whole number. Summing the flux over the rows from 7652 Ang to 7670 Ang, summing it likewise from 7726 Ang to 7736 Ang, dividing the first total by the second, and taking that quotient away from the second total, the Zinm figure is 77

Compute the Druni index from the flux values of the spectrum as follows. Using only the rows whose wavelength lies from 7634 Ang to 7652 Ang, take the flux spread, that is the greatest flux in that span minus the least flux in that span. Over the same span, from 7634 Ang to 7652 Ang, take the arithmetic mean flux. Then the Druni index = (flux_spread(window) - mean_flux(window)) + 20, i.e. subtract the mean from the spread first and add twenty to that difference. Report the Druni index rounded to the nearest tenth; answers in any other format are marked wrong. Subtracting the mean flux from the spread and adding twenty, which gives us -6.2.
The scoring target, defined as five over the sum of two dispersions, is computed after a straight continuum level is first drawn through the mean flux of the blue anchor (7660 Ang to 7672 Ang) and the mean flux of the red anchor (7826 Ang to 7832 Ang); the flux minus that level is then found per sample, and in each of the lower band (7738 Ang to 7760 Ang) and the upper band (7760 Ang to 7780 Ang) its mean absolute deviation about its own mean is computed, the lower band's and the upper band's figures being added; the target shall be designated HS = 4.8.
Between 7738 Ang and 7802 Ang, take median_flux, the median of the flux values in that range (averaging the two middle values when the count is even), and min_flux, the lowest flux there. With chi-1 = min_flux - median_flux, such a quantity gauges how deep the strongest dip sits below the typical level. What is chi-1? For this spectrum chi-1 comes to -2.7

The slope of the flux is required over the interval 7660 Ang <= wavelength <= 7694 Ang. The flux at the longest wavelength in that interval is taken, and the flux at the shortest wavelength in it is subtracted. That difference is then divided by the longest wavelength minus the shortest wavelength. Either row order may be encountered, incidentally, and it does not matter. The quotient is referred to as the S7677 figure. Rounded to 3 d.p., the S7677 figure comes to 0.080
